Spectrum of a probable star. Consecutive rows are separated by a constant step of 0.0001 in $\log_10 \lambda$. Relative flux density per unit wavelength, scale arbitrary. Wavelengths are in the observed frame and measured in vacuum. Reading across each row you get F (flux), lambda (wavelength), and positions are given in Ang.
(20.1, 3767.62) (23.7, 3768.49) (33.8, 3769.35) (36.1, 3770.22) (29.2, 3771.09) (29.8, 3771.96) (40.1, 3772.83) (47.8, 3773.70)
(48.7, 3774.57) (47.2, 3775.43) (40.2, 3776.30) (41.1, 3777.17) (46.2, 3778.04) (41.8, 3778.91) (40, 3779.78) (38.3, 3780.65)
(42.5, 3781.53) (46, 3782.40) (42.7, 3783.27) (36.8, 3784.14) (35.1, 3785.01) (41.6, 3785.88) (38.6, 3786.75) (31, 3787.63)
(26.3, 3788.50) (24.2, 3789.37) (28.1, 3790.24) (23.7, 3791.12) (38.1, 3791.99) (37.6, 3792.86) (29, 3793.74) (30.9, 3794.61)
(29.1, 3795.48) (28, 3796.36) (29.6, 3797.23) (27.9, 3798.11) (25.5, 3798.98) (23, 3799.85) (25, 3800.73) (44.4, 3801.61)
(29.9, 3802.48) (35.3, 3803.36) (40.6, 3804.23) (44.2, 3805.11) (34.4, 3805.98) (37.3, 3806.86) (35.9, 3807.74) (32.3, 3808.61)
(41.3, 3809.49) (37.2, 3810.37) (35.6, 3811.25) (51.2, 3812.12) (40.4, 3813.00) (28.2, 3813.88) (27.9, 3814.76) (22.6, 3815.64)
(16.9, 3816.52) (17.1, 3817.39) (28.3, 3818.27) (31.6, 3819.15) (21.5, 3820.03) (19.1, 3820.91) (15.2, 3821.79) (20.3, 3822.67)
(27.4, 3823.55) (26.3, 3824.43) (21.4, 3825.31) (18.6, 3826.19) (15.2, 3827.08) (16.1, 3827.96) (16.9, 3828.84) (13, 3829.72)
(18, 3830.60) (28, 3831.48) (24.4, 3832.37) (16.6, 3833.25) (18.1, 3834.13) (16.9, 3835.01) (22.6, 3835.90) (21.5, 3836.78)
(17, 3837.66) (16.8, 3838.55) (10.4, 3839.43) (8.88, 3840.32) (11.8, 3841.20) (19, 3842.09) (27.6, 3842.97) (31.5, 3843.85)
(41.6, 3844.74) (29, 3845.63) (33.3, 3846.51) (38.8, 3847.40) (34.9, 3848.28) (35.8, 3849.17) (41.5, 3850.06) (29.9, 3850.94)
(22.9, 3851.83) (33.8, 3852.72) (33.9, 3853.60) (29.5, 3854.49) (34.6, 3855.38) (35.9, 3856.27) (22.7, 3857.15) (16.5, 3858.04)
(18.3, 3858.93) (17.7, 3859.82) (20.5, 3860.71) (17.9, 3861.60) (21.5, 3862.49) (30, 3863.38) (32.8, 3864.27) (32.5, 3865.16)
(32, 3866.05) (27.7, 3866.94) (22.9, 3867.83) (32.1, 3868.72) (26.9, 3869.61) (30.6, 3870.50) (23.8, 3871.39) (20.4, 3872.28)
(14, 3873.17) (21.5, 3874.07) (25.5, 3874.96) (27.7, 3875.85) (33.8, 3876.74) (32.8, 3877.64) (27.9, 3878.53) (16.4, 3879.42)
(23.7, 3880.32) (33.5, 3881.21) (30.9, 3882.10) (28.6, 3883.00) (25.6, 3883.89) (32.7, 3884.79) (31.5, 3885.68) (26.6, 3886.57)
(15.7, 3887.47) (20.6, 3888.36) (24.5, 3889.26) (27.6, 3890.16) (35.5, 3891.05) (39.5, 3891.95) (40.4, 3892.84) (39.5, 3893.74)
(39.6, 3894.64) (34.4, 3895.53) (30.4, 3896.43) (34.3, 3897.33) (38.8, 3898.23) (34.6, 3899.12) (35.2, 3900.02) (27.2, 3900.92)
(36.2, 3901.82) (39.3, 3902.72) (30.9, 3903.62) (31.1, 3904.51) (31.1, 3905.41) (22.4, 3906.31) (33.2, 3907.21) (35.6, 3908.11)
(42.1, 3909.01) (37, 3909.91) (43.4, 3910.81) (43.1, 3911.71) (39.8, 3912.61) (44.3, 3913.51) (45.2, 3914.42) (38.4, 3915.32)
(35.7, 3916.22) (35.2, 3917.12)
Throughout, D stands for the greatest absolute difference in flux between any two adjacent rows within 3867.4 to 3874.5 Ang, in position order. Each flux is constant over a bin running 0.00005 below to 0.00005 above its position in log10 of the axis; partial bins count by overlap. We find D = 9.2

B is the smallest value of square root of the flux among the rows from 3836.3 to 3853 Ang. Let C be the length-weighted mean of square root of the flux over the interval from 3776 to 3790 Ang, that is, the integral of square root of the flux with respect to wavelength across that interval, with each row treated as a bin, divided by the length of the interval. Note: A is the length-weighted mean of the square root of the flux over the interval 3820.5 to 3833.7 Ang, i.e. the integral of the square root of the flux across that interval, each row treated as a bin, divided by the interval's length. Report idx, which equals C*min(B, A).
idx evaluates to 18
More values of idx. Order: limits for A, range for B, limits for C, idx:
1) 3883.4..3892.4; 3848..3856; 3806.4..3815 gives 29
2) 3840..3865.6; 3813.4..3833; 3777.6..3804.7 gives 21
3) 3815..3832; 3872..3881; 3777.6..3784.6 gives 24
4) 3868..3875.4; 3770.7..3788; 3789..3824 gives 27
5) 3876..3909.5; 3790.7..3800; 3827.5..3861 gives 23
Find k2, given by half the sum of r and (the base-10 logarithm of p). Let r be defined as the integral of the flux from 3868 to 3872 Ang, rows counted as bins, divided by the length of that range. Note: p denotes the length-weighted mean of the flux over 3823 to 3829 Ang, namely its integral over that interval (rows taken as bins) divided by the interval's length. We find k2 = 14.5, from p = 20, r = 27.7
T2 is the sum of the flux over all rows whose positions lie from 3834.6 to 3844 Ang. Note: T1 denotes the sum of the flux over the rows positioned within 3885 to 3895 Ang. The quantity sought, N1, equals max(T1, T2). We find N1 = 341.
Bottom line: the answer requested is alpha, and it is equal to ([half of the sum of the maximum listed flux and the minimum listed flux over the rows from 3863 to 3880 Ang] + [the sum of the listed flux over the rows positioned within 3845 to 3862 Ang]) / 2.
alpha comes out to 286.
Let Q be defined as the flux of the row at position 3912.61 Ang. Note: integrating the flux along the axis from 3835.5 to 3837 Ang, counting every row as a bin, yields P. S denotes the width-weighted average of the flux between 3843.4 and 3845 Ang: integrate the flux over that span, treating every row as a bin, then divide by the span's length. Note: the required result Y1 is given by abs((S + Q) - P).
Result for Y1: 42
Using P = 33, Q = 39.8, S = 36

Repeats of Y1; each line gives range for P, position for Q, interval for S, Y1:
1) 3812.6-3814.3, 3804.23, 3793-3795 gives 13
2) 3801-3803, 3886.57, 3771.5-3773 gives 12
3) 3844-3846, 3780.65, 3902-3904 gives 4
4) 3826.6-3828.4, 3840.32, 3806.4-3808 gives 17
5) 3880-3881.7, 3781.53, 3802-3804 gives 27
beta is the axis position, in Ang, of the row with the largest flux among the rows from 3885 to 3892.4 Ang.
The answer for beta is 3891.95 Ang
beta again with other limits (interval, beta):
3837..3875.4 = 3844.74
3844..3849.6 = 3844.74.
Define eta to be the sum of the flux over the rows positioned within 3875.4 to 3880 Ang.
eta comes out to 139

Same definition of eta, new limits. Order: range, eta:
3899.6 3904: 169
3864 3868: 148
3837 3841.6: 65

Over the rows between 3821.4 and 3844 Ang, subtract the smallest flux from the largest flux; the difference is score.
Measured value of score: 23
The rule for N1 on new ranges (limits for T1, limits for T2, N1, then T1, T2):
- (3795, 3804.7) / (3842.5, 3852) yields 367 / 338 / 367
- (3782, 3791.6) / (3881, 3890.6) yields 374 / 374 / 298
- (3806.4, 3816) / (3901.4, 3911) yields 390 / 390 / 382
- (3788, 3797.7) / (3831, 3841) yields 325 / 325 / 201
